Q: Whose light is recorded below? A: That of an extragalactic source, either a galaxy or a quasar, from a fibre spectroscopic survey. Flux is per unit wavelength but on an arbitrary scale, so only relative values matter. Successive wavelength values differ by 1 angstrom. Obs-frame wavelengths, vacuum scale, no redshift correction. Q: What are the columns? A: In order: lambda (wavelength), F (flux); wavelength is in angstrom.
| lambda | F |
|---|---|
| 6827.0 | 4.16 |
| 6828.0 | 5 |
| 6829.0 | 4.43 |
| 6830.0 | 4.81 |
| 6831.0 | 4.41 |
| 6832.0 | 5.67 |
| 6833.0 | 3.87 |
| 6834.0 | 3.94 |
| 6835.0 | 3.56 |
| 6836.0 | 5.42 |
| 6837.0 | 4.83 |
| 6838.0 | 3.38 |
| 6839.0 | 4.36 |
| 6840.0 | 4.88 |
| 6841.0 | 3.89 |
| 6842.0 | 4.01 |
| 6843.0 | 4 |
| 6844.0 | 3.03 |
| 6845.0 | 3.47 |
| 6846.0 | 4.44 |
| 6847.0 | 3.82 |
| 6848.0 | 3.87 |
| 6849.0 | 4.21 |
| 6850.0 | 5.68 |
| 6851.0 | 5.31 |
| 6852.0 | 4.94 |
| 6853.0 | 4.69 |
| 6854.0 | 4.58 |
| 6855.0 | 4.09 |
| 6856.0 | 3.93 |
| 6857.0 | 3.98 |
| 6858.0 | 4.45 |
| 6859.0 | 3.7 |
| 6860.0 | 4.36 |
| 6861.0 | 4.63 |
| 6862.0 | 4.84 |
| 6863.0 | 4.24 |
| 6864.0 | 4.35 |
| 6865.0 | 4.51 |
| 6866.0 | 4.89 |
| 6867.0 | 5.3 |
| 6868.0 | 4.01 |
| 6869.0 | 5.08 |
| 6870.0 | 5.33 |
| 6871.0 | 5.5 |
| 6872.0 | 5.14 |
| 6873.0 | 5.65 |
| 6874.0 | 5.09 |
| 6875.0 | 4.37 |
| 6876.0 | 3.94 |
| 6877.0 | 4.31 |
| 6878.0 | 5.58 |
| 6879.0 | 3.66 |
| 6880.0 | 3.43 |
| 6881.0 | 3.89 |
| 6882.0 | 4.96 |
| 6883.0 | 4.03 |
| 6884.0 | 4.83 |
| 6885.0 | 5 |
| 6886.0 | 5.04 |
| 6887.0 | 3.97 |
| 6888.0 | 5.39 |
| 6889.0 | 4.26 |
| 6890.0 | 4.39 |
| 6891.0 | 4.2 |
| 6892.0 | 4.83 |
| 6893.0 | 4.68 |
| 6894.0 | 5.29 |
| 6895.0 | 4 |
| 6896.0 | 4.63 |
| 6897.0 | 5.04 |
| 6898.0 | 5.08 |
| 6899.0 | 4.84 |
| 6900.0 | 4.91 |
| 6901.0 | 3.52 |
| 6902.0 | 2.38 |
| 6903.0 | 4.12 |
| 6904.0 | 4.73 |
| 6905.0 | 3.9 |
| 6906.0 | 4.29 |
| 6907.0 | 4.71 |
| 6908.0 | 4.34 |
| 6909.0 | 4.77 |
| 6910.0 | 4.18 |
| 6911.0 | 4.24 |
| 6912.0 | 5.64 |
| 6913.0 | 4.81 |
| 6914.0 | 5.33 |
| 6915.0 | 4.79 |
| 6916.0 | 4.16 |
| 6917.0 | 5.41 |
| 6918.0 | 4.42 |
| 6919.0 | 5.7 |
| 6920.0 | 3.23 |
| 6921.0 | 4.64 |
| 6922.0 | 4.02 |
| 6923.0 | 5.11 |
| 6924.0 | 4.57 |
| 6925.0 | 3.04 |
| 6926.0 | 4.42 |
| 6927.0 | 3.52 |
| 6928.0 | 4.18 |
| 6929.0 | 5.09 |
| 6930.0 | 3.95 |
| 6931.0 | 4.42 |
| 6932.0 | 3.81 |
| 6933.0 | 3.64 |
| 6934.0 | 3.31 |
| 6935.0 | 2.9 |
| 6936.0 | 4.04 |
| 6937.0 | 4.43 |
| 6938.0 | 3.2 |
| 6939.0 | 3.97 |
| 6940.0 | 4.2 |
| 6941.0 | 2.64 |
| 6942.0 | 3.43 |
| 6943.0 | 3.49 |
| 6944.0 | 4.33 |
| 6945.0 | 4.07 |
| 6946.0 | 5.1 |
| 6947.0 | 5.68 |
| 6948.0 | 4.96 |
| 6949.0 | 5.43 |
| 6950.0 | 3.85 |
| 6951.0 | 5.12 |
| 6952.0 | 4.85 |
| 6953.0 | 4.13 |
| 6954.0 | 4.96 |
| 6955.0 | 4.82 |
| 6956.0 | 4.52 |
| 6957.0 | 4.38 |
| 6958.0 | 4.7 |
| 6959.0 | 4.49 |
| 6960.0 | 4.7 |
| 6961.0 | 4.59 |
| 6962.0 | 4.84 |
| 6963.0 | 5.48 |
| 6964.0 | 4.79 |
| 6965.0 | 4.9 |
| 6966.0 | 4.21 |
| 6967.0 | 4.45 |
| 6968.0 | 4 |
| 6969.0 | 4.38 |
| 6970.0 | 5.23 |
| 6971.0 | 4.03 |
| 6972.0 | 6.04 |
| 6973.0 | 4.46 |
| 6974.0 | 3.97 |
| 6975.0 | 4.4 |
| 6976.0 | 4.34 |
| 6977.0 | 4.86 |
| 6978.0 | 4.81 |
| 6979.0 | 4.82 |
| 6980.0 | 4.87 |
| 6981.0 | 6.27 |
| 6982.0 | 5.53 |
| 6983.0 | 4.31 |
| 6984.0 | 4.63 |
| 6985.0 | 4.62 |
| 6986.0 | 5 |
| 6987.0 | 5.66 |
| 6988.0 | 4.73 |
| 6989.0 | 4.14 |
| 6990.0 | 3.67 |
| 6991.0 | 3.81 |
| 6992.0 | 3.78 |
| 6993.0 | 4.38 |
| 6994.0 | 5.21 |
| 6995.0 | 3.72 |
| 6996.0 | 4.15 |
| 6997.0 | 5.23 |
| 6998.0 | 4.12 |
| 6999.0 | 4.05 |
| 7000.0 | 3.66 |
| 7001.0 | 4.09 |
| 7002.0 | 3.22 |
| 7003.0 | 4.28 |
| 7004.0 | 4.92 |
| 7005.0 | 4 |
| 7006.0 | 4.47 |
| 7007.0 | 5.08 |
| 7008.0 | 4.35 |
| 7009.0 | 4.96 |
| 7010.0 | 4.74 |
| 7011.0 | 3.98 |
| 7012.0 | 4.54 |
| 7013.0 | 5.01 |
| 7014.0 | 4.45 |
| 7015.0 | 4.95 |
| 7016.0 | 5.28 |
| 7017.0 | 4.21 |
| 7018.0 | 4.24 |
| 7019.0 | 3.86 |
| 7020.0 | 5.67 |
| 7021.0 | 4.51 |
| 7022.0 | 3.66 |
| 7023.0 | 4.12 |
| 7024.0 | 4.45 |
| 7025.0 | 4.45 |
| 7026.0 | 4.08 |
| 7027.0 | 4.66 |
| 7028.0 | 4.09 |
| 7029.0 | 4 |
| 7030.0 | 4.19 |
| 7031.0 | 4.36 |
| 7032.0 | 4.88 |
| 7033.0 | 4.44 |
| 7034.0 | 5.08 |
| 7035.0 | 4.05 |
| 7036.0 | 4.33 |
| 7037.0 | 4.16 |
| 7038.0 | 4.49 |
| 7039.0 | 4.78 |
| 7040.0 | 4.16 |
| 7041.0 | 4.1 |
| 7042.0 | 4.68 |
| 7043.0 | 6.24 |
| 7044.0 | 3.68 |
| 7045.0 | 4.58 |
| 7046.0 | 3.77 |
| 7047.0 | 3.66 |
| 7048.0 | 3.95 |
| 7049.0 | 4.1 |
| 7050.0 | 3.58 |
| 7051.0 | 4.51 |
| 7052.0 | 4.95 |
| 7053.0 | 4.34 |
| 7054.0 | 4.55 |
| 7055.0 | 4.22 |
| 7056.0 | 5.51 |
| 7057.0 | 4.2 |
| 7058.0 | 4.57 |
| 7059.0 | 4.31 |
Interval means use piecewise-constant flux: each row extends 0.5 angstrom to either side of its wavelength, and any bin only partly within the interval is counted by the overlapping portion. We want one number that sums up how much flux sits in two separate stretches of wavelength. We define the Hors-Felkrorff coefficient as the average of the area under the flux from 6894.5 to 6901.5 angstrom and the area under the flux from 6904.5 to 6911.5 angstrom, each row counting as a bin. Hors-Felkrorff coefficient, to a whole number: 31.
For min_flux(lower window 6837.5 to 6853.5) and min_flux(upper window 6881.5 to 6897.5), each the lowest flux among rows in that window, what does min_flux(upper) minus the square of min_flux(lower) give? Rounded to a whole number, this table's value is -5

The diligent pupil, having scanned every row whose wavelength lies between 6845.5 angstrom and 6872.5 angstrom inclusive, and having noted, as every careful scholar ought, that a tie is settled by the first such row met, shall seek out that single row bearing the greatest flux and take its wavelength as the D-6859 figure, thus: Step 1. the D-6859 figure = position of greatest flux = 6850.0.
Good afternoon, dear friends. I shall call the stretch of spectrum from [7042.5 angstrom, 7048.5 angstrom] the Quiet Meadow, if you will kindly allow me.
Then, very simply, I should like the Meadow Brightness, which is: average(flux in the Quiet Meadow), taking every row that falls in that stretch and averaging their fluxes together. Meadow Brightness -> 4.31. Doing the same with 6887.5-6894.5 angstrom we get 4.72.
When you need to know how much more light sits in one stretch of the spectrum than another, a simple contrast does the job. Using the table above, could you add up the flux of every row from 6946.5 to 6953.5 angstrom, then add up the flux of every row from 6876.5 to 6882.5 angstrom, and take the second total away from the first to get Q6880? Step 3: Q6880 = 8.2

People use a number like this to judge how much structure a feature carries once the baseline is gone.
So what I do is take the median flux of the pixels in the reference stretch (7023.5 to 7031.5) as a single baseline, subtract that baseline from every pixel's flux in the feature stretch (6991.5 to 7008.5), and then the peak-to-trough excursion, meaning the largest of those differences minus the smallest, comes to 2.0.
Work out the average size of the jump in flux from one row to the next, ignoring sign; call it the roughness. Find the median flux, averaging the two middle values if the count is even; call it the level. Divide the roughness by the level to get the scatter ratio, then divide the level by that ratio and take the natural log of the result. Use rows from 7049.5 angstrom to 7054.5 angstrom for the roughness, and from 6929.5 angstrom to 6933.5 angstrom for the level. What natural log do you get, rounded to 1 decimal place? 3.3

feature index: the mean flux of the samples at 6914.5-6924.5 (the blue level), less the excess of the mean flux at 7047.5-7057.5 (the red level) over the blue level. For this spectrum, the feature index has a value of 4.82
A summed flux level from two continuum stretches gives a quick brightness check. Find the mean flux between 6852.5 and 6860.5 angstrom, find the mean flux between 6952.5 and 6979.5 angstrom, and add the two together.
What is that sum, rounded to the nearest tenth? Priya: 8.9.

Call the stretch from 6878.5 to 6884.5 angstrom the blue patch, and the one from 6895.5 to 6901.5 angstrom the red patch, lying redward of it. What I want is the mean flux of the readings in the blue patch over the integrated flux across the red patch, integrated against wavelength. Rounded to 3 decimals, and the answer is 0.148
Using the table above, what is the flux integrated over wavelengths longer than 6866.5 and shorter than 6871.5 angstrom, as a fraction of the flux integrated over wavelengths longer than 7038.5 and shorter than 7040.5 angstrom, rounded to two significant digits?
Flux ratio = 2.8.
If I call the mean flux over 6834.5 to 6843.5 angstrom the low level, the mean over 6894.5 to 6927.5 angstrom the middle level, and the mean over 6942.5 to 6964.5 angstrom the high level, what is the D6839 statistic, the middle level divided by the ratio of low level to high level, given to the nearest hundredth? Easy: 4.89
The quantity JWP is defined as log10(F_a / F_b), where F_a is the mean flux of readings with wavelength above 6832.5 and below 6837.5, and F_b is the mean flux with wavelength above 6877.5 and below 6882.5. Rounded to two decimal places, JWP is 0.00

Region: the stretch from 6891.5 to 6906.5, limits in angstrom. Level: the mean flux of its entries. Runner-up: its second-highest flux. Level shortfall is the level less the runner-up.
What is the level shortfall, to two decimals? -0.66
